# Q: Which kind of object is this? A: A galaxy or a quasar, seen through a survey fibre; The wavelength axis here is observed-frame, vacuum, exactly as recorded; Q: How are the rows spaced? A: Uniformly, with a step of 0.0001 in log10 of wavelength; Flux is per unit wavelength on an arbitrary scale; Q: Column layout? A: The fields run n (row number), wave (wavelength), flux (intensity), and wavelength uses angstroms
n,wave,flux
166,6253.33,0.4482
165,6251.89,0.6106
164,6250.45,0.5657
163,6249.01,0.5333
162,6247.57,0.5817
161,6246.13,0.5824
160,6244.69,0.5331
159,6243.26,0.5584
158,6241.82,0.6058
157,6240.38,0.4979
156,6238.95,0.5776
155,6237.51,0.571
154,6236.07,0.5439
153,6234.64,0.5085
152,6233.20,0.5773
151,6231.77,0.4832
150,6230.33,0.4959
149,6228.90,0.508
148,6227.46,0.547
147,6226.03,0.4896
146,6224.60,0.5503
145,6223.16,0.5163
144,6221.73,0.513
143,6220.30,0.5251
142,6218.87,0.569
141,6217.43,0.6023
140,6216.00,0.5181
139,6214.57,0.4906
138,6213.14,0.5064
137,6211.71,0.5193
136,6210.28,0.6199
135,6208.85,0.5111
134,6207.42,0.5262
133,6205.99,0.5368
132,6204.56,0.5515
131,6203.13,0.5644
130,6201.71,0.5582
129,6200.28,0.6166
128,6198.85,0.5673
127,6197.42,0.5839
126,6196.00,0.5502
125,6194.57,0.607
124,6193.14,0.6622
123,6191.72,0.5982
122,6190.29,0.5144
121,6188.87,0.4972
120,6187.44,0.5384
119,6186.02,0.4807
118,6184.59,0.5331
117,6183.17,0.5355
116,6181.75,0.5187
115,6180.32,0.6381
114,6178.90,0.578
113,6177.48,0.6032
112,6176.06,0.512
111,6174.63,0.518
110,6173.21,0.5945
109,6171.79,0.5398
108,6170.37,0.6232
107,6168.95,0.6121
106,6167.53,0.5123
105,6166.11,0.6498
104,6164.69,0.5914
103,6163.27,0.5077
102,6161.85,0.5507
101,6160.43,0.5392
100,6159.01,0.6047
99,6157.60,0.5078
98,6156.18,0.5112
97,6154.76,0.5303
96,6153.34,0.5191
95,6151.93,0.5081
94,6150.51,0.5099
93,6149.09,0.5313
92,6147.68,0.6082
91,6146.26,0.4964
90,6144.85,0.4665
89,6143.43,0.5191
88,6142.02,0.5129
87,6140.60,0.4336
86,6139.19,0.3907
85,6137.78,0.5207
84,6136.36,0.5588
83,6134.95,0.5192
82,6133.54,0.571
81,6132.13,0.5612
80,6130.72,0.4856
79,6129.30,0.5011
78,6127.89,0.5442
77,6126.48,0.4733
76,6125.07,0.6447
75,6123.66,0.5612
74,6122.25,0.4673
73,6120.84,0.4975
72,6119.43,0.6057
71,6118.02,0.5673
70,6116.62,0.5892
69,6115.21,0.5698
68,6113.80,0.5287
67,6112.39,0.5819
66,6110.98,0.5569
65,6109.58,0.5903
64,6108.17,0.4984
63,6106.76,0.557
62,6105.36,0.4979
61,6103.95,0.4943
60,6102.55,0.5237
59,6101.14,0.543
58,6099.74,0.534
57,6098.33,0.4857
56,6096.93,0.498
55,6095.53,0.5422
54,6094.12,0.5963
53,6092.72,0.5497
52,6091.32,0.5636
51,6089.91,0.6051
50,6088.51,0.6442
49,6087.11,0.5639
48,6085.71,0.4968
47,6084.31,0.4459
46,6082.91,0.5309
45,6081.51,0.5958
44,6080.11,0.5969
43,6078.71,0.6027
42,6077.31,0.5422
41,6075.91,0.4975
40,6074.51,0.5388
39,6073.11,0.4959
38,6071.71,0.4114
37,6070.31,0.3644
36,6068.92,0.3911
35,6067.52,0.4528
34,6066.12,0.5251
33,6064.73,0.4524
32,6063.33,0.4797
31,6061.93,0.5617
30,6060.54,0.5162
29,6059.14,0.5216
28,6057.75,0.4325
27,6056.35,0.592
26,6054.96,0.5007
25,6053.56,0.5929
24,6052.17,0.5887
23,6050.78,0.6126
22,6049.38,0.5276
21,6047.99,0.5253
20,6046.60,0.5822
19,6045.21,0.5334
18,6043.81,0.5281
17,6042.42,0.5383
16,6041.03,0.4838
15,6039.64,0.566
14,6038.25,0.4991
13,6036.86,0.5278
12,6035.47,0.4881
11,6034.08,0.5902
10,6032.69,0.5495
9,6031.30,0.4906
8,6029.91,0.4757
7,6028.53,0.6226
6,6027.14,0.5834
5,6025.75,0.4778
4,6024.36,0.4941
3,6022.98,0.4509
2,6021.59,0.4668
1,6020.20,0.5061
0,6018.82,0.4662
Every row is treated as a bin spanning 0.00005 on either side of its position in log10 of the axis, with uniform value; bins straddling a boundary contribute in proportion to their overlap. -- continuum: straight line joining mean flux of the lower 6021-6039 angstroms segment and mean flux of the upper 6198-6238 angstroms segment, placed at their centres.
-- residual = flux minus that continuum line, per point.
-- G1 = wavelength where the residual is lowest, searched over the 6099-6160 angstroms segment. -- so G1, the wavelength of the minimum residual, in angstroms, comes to 6139.19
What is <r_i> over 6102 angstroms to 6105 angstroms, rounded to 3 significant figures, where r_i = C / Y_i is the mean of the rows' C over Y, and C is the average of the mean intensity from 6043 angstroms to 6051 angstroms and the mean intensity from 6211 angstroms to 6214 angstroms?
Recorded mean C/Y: 1.05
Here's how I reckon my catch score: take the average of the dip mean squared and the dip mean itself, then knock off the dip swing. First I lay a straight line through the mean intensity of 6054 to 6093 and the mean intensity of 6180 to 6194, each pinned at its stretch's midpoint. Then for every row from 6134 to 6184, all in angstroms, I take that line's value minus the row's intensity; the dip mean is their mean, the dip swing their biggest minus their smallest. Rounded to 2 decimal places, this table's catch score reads -0.25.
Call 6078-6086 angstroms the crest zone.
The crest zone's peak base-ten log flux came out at -0.220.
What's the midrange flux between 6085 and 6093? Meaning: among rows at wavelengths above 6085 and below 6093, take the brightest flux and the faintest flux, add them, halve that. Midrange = 0.57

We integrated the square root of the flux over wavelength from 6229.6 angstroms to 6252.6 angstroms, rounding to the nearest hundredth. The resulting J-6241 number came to 17.07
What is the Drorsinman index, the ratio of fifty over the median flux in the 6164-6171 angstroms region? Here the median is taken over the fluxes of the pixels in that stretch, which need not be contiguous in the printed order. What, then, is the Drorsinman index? 82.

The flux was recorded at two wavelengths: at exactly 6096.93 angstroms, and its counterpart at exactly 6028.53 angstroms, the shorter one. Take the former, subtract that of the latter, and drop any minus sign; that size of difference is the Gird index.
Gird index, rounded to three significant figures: 0.125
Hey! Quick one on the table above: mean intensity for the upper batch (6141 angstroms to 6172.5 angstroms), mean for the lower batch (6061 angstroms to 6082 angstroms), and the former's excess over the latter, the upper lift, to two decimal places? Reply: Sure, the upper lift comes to 0.04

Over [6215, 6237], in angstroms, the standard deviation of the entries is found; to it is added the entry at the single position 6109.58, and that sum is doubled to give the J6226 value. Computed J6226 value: 1.25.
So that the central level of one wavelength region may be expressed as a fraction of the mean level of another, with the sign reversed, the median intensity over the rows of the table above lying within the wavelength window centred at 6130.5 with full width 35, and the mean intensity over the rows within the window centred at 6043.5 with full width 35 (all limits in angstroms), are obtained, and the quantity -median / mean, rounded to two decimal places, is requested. -0.97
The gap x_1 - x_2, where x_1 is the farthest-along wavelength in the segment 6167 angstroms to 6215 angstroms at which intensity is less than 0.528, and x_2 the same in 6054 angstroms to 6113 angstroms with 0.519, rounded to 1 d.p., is 106.4 angstroms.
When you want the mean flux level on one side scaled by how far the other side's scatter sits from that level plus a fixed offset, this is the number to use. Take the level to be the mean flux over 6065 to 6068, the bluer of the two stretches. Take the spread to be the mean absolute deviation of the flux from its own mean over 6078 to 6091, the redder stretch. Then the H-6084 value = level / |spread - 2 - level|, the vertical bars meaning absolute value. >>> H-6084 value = 0.200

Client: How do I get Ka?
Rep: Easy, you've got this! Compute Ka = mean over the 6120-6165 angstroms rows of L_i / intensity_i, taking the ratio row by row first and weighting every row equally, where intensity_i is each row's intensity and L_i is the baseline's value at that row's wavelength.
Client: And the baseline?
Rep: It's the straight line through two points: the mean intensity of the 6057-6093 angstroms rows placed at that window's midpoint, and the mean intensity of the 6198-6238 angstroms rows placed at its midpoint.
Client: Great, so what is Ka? 1.01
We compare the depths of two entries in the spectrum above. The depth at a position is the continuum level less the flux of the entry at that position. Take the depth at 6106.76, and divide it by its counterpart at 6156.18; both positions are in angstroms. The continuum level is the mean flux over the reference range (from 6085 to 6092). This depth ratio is 0.28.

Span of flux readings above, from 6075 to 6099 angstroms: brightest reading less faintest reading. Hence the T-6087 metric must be 0.20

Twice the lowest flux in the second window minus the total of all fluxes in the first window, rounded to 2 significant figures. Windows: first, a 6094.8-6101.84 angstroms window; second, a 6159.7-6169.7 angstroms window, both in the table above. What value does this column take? -1.6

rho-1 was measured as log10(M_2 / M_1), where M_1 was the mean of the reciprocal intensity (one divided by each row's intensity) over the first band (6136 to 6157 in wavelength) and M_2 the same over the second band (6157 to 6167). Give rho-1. -0.047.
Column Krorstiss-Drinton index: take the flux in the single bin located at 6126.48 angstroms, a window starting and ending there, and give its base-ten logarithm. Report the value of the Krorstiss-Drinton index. -0.325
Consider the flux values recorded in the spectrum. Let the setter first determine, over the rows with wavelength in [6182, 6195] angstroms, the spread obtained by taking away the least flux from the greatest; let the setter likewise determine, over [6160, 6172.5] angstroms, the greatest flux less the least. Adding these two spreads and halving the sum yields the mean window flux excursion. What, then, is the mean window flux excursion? 0.16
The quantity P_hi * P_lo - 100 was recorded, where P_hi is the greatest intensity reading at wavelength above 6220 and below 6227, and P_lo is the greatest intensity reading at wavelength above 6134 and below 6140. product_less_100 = -99.69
